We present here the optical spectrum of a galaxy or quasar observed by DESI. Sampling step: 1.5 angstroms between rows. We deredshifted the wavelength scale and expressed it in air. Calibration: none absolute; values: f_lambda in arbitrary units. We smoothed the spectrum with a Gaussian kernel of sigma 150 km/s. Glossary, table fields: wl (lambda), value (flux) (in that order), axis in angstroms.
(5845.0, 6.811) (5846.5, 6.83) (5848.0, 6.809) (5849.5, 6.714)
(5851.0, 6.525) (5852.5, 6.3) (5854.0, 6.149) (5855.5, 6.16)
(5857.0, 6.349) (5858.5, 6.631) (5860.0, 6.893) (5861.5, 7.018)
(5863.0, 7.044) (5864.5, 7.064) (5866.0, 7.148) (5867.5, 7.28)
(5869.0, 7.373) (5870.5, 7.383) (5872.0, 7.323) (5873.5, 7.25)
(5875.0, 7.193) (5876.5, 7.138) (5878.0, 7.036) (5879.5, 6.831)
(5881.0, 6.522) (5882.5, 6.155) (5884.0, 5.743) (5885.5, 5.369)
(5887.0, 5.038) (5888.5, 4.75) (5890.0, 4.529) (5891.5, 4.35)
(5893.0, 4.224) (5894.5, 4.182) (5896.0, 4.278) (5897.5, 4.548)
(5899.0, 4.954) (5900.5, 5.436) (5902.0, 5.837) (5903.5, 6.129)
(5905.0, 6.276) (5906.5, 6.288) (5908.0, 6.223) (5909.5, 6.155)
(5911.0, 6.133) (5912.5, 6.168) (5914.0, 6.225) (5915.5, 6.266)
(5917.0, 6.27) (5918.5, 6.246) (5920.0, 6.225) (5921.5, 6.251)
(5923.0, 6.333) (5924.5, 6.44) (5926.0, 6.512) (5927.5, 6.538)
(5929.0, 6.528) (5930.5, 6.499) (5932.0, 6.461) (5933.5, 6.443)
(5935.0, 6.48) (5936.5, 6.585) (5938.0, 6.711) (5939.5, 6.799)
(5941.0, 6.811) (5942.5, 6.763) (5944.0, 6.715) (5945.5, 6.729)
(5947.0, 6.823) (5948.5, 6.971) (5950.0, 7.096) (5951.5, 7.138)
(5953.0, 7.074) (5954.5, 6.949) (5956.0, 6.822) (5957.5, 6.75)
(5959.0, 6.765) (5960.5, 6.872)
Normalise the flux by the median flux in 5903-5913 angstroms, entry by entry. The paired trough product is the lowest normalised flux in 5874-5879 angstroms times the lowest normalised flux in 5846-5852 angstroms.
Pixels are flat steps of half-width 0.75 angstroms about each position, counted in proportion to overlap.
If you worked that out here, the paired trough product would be 1.21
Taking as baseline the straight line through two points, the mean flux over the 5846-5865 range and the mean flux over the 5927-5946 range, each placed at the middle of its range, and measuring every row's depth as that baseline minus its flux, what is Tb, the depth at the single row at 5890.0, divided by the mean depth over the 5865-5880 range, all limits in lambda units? -3.8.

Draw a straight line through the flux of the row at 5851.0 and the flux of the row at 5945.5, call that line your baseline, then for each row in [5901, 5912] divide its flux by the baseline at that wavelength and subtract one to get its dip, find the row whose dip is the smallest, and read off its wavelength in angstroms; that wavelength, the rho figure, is 5902.0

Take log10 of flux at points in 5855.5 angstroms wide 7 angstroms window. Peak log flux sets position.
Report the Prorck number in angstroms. 5858.5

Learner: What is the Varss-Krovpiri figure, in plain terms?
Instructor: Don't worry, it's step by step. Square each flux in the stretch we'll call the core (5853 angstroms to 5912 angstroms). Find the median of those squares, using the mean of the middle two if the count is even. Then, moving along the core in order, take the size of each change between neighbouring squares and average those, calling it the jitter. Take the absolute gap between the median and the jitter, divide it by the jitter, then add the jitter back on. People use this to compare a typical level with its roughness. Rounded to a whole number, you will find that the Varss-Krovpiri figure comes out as 20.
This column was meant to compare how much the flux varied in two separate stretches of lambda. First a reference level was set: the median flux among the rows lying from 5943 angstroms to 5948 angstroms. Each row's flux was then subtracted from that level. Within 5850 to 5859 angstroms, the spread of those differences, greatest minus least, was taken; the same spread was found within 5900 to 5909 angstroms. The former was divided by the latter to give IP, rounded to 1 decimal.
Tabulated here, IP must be 0.6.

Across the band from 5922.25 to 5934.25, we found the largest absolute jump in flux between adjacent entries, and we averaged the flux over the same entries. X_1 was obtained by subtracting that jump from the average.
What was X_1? 6.4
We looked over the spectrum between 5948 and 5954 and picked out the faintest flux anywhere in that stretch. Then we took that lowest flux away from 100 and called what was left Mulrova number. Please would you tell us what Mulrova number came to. 93.0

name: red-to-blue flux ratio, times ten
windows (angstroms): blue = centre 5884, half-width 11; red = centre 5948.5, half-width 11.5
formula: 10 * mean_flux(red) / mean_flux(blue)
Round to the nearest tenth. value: 11.9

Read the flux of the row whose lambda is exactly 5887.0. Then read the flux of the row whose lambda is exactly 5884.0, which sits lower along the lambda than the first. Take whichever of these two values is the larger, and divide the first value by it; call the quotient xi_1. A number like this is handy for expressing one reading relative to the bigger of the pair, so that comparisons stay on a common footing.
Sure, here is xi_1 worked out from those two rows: 0.877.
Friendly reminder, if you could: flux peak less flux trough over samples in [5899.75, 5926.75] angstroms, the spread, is 1.1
